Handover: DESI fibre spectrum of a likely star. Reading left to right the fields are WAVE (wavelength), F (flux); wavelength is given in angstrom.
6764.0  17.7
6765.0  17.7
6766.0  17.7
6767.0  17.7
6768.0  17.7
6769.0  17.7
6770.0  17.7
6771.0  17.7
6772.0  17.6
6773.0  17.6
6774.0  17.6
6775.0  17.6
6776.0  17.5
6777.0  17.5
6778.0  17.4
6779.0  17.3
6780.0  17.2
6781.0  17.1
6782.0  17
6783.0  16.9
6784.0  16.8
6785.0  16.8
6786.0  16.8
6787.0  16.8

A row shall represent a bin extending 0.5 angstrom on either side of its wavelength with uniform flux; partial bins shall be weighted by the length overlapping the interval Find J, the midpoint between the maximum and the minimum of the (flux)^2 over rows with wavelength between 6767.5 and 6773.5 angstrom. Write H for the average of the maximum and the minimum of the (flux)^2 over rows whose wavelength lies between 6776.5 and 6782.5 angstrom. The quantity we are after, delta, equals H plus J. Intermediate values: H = 298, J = 312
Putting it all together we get 609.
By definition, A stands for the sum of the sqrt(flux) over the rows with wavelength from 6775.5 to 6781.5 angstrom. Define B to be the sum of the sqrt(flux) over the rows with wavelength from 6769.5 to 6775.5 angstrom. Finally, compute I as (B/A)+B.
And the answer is 26.2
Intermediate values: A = 24.98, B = 25.2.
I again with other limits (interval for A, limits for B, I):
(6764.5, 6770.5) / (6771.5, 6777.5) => 26.1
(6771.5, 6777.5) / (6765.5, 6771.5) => 26.2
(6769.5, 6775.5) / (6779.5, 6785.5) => 25.7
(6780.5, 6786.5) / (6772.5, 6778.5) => 26.1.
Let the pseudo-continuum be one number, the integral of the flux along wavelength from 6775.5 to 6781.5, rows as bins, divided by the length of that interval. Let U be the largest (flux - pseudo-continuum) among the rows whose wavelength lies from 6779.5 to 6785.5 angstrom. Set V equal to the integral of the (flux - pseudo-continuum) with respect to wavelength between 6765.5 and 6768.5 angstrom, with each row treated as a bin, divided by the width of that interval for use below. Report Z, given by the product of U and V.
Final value -0.05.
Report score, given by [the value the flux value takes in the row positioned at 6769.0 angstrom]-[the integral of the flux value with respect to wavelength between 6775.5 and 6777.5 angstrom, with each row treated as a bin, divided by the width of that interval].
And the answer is 0.2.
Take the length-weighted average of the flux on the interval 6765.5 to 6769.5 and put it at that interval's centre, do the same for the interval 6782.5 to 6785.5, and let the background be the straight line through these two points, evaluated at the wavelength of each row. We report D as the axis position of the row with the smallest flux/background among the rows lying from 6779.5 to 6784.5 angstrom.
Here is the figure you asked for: 6784.0 angstrom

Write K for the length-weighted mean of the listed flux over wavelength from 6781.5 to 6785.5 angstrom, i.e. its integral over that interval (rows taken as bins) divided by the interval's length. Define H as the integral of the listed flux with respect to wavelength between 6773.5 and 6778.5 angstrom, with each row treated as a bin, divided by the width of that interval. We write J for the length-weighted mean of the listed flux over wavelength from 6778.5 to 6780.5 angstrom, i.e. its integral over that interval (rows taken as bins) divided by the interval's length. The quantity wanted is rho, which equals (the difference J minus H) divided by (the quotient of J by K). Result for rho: -0.26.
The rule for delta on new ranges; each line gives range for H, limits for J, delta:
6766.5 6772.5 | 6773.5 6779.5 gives 616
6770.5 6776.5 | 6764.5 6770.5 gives 623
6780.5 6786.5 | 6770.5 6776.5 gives 597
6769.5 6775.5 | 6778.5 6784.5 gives 602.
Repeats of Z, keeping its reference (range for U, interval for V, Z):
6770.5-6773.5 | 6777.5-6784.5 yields -0.09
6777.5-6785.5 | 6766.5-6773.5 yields 0.02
